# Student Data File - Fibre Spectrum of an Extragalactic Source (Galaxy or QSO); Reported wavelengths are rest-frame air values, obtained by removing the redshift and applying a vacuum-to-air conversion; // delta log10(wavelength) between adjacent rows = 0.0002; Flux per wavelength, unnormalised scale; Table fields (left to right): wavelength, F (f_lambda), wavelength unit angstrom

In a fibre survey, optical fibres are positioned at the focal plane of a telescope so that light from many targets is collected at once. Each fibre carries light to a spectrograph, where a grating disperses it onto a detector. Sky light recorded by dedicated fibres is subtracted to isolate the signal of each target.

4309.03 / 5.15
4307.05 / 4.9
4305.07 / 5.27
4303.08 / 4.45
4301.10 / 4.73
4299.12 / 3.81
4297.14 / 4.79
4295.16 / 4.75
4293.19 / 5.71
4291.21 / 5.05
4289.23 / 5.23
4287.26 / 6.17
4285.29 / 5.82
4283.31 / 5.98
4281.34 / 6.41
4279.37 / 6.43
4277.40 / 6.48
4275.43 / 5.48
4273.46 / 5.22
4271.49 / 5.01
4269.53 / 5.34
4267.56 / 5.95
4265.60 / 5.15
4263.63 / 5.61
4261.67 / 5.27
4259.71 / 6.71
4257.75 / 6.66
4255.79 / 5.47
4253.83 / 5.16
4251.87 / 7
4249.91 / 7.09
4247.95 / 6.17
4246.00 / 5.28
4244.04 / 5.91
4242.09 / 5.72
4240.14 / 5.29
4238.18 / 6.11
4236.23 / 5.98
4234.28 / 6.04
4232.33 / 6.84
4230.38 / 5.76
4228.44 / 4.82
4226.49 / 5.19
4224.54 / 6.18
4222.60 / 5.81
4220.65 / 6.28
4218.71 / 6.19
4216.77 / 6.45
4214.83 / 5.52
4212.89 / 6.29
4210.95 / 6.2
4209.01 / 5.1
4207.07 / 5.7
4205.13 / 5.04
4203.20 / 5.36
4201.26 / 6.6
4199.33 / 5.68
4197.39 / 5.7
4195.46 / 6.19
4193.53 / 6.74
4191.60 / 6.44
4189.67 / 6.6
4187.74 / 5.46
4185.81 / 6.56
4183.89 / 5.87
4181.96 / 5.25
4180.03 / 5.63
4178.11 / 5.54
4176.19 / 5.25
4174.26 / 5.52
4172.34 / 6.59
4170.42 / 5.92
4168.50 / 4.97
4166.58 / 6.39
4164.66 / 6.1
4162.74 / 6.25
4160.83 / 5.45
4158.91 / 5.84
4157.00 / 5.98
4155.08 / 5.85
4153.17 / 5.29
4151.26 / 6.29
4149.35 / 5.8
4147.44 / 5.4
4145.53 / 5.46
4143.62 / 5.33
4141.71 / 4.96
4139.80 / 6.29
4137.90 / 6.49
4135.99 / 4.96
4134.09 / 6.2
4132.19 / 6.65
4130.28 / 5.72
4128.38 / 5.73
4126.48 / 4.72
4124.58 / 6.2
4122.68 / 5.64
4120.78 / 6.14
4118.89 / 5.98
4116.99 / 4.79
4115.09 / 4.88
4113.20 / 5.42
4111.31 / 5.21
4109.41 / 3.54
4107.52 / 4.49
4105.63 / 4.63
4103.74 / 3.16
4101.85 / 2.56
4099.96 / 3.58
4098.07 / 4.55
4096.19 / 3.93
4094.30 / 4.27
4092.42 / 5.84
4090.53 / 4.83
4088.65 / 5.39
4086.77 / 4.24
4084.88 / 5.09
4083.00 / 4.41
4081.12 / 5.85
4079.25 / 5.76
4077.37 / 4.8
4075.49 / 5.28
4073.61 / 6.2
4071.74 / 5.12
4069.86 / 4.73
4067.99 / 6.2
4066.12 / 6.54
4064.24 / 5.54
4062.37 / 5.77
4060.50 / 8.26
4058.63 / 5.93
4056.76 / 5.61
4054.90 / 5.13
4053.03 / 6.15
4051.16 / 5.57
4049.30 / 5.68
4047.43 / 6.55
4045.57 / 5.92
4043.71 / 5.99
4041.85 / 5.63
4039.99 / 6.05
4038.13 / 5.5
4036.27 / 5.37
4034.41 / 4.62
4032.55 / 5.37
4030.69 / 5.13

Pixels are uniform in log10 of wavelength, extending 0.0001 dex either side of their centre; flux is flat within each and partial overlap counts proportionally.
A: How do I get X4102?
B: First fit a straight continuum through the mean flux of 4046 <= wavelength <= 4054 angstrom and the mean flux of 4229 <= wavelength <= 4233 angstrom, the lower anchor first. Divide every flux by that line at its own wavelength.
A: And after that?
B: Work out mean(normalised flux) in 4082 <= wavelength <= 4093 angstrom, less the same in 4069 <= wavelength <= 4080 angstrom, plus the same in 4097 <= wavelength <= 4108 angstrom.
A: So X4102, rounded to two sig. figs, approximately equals 0.57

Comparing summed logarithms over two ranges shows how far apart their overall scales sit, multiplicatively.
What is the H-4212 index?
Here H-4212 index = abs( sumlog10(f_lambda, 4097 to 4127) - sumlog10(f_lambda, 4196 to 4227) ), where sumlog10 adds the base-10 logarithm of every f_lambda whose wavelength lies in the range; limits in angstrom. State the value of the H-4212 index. 1.6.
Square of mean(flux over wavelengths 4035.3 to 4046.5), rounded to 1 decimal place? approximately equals 33.0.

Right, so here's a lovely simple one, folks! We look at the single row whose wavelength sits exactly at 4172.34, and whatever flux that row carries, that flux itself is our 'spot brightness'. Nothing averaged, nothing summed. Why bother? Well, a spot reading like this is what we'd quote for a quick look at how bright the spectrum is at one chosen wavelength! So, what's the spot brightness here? 6.59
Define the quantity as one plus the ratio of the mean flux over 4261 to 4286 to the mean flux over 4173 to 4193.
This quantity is 1.98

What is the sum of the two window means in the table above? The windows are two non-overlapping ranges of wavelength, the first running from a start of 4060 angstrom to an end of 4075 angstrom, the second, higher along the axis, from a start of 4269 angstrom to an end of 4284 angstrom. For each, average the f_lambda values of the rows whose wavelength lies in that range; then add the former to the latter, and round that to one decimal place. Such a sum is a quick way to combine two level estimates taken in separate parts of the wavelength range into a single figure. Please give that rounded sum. 11.8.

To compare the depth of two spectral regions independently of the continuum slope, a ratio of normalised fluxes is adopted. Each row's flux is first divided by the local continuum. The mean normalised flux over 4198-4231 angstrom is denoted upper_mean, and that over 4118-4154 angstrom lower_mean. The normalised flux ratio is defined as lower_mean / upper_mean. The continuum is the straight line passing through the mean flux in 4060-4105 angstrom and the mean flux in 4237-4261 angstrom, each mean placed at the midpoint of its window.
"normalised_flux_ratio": 1.08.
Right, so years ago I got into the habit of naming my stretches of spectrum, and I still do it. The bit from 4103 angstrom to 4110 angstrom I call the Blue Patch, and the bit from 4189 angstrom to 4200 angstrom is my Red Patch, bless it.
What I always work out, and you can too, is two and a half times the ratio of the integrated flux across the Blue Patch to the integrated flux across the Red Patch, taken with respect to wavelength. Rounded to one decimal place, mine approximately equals 1.0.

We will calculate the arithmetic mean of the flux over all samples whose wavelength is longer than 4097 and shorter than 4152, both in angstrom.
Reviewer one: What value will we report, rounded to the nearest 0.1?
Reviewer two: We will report 5.2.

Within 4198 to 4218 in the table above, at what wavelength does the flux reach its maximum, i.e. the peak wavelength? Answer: 4201.26 angstrom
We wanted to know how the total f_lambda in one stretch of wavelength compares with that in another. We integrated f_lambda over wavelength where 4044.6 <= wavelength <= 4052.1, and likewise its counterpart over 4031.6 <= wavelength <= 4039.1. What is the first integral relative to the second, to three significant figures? 1.14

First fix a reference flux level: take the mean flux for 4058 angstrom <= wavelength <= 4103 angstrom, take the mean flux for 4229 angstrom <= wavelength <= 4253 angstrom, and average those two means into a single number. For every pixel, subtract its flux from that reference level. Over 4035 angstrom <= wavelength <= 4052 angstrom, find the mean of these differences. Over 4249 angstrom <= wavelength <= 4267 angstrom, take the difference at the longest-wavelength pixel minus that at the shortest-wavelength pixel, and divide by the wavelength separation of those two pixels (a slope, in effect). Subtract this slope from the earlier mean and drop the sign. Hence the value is 0.28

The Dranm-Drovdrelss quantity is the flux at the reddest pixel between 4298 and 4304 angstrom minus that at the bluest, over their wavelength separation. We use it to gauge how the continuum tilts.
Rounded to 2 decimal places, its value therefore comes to 0.16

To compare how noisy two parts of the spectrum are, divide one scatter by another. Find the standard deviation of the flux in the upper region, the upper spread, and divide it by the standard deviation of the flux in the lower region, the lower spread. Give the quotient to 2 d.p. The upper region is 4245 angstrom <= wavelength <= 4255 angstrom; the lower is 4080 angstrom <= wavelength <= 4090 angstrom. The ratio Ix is 1.36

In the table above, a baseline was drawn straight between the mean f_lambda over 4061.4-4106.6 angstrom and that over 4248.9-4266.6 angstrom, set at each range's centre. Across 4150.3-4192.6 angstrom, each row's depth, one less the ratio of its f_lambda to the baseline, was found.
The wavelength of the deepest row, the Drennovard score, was 4168.50 angstrom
